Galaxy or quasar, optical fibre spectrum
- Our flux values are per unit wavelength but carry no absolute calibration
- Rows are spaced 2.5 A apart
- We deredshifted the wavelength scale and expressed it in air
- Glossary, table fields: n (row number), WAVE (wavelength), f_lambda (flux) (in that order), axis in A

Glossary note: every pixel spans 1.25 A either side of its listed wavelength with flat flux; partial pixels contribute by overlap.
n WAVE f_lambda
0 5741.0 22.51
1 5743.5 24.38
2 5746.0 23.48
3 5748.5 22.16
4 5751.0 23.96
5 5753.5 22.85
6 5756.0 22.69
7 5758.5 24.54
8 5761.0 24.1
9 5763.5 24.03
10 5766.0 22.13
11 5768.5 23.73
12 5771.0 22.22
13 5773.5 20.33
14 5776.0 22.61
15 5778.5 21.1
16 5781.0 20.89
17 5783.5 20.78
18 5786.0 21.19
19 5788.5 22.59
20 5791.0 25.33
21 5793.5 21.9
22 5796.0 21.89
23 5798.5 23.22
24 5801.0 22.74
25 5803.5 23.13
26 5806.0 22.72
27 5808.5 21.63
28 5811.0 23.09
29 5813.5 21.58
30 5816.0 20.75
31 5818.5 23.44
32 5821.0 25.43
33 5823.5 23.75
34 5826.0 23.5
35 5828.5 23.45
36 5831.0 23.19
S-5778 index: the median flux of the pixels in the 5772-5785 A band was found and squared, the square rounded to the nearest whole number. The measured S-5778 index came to 436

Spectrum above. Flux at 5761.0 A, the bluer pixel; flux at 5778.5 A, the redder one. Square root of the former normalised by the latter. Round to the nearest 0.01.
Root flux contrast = 1.07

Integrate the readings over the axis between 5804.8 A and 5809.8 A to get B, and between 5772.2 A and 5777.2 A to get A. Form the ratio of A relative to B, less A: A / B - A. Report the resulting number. -106.4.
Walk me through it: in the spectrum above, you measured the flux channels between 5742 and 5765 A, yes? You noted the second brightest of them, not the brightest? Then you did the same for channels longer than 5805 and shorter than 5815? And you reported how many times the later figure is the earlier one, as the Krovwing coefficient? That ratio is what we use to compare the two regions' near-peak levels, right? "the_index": 0.93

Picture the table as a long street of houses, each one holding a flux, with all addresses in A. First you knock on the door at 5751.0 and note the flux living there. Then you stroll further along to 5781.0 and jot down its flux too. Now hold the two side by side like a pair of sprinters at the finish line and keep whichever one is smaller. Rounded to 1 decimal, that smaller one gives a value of 20.9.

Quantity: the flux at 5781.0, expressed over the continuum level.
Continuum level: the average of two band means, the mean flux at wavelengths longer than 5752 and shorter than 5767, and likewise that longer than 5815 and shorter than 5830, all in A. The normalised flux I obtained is 0.89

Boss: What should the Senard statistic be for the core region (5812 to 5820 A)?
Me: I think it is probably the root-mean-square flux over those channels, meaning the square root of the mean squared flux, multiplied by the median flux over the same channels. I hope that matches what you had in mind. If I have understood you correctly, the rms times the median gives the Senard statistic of 474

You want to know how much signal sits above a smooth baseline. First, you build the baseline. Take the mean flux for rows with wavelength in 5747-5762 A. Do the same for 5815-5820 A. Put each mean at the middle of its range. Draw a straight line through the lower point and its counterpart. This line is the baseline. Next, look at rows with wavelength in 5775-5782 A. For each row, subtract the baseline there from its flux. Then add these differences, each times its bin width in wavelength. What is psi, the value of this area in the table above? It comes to -10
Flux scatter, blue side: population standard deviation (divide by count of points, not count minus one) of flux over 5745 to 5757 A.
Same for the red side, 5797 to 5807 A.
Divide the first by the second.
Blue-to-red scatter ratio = 2.8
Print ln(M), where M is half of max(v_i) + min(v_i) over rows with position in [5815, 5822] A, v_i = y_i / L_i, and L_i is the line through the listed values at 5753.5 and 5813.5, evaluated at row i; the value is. 0.073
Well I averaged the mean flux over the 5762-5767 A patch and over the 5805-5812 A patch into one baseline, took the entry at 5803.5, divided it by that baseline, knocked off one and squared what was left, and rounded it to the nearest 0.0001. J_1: 0.0002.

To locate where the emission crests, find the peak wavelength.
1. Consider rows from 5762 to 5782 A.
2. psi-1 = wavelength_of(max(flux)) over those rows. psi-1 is 5763.5 A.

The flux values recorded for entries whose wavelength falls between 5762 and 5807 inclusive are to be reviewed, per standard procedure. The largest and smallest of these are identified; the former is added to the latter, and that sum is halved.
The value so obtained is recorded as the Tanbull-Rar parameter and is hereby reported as 22.8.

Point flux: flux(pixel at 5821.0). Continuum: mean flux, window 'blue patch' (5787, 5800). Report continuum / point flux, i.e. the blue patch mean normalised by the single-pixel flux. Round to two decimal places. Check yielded 0.90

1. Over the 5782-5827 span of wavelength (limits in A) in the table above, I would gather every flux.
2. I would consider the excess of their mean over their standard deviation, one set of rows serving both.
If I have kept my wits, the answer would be 21.4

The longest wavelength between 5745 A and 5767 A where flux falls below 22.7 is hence 5766.0 A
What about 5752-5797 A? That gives 5796.0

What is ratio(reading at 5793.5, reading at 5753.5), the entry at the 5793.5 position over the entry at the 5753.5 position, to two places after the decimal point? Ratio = 0.96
